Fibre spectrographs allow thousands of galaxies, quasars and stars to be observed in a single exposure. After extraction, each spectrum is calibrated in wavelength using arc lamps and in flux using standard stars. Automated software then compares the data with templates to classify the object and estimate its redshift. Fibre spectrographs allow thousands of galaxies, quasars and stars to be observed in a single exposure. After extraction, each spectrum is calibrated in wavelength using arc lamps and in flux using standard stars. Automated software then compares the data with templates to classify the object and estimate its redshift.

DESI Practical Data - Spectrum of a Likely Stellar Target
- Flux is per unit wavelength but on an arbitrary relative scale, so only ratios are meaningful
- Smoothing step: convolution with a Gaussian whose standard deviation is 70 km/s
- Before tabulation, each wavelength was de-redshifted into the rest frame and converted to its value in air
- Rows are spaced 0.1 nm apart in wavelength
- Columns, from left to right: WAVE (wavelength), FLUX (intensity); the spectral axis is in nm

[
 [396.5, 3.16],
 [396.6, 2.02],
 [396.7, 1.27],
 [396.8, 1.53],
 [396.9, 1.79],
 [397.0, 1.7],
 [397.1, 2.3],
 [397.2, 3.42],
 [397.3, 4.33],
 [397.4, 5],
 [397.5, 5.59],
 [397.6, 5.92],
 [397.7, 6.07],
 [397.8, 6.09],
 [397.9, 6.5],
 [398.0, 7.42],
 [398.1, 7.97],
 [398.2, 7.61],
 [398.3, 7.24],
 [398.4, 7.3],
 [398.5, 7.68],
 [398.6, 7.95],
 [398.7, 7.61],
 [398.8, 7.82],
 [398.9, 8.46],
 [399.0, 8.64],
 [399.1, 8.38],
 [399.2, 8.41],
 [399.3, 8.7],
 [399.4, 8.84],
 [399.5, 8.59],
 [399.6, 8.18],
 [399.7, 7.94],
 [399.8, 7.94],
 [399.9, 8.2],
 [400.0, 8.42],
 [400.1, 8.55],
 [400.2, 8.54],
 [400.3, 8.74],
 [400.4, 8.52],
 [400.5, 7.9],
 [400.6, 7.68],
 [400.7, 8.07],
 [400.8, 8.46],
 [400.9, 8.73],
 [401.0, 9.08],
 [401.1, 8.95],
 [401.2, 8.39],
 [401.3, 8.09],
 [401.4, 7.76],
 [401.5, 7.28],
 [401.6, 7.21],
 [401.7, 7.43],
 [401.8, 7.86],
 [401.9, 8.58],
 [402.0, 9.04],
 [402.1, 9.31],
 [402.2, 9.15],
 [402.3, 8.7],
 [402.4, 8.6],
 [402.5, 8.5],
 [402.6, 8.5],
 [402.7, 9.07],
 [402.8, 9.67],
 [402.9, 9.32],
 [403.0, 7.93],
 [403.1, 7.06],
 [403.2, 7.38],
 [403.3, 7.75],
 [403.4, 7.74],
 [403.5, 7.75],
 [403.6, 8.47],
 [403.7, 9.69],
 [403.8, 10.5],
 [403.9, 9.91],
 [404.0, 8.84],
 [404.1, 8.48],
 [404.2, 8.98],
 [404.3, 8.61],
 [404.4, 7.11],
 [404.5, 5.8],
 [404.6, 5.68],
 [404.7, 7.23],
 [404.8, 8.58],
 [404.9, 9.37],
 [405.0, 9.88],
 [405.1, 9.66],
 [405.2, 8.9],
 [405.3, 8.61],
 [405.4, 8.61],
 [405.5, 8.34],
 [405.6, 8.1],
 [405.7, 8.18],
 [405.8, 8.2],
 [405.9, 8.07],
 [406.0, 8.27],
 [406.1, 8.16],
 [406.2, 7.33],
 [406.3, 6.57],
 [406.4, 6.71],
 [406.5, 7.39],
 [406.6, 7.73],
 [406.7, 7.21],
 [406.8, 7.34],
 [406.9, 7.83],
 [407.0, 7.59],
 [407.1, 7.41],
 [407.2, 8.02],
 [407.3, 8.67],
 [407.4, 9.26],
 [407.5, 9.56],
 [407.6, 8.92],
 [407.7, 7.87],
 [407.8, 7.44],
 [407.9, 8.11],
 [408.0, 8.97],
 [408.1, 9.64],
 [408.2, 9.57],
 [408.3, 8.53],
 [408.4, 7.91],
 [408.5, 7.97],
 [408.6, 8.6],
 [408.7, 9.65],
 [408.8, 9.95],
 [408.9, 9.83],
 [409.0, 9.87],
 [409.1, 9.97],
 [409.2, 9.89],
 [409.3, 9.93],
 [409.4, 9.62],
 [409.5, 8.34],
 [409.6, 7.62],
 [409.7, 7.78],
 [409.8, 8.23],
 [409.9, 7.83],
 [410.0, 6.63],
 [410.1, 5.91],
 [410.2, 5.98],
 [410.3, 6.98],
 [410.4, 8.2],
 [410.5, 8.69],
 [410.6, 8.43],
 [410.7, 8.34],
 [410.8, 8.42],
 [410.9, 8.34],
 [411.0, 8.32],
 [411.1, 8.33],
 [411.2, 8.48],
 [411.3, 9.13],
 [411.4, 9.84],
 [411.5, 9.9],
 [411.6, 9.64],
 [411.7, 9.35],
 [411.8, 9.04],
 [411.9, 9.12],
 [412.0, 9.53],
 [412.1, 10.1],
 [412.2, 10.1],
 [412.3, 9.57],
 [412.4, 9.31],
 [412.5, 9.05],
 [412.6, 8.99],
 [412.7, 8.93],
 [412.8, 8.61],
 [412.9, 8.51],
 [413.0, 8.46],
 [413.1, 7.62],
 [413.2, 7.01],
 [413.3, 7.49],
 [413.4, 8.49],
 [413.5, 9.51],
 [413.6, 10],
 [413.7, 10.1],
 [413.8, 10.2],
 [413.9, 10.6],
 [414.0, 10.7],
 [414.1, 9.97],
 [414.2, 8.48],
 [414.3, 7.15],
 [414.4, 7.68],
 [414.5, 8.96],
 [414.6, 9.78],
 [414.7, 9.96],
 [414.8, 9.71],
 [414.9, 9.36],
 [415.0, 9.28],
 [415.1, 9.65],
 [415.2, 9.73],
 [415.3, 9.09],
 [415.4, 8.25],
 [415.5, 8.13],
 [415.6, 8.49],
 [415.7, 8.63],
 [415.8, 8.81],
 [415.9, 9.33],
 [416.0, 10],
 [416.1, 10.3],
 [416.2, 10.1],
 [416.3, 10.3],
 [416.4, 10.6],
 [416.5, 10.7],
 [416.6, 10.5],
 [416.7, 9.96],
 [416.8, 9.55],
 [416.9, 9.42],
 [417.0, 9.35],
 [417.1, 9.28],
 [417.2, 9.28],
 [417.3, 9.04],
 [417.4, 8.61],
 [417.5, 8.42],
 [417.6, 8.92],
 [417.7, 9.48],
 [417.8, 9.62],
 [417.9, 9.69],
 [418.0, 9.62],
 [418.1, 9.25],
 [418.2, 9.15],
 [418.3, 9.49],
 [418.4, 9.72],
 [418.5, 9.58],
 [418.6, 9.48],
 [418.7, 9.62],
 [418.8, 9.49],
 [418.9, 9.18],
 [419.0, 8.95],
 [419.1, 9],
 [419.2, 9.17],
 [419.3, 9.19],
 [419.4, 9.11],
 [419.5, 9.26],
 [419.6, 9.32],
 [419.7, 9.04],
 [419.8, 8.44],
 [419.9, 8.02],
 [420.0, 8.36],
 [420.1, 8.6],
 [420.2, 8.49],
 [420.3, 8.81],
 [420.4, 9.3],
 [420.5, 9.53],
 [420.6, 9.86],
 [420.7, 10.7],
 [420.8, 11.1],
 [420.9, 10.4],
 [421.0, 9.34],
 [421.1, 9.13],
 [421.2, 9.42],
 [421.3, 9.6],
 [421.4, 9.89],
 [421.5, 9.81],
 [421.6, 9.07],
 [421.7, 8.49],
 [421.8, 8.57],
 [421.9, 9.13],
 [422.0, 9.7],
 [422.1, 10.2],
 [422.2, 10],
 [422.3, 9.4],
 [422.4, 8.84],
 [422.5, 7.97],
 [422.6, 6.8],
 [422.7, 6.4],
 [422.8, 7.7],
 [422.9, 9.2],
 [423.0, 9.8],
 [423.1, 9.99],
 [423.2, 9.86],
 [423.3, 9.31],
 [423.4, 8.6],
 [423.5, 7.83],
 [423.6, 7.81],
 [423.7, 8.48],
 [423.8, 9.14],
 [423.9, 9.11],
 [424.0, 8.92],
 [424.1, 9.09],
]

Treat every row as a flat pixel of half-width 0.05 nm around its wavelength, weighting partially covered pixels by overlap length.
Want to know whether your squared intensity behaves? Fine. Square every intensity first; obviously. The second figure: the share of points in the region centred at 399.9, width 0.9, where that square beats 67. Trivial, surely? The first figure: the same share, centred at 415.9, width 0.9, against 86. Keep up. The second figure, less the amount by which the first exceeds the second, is 0.78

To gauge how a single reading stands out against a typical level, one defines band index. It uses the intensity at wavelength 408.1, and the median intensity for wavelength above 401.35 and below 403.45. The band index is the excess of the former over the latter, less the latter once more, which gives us -7.36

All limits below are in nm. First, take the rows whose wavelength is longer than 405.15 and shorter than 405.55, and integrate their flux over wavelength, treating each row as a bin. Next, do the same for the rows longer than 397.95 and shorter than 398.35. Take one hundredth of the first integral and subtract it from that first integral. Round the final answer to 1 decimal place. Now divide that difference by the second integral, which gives 1.1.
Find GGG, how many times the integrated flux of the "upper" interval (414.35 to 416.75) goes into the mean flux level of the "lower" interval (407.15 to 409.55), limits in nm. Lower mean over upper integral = 0.40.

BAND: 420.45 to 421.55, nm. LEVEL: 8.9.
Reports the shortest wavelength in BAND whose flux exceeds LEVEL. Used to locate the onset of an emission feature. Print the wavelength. 420.5 nm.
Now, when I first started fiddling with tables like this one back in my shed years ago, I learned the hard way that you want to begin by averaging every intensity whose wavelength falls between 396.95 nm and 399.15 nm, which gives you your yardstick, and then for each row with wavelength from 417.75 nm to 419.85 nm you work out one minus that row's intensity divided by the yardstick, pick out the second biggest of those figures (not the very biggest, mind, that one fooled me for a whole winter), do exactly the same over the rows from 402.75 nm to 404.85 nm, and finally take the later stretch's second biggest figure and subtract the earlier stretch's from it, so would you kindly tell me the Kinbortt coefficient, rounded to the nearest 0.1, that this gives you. -0.5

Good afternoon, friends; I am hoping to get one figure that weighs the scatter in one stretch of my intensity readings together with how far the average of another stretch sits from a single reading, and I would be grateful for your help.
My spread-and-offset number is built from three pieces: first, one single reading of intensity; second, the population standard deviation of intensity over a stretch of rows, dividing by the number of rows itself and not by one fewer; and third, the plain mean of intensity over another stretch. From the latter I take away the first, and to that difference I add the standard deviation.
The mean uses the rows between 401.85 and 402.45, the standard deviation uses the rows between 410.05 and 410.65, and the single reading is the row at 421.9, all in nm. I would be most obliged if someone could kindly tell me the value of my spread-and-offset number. 0.90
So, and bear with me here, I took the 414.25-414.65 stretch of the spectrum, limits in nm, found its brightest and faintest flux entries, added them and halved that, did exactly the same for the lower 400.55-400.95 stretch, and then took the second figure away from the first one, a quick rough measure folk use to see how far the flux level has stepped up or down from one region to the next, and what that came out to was 0.26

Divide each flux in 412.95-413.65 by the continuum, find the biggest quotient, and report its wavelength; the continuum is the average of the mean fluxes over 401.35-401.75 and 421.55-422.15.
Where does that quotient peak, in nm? 413.6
